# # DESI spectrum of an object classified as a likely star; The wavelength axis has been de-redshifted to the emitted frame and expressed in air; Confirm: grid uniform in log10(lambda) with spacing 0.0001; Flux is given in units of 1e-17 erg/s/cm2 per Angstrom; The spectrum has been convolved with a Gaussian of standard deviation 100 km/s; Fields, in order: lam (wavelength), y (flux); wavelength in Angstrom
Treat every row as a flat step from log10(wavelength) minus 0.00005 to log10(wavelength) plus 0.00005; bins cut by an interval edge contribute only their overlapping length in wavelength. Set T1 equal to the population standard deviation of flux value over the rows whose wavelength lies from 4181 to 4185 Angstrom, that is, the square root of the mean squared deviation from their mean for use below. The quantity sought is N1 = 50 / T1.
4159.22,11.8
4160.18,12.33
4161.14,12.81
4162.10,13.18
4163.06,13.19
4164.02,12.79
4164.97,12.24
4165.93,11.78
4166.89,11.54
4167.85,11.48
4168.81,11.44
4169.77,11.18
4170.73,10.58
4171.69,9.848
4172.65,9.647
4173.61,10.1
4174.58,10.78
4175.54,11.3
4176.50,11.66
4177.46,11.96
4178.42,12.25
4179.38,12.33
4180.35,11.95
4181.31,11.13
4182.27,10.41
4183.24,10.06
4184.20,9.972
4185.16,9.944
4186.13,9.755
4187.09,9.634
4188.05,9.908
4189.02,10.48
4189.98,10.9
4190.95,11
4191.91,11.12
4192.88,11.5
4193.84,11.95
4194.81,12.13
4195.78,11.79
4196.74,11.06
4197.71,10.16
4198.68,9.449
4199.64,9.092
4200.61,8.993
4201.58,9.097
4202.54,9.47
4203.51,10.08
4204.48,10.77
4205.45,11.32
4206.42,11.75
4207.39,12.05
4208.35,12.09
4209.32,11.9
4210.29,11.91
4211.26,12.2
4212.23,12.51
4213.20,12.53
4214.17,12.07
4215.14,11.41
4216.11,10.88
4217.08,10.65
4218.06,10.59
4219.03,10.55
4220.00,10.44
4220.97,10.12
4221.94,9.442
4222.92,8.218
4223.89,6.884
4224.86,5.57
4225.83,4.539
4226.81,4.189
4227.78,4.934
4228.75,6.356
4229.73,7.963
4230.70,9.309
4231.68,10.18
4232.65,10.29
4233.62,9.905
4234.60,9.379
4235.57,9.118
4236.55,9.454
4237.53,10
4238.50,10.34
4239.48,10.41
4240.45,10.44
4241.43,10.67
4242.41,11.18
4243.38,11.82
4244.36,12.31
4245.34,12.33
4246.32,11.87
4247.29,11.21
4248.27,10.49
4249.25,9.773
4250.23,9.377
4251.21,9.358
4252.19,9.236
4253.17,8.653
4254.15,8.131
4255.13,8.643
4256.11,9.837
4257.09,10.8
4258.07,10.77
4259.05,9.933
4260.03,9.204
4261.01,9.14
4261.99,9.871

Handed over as 110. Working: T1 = 0.5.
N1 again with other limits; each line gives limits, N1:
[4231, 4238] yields 121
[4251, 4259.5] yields 57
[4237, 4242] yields 231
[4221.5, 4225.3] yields 35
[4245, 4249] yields 72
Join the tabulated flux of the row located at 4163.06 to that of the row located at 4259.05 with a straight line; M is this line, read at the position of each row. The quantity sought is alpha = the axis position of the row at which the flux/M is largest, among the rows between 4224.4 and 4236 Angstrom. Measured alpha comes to 4232.65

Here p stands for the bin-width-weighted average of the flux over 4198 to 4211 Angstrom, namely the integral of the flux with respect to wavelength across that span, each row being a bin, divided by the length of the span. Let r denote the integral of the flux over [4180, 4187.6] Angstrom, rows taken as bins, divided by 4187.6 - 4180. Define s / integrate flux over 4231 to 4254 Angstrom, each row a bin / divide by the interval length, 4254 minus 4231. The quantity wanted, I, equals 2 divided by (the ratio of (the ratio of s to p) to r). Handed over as 21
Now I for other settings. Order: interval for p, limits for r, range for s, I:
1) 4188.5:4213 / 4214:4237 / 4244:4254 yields 19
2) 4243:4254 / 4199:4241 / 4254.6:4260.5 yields 21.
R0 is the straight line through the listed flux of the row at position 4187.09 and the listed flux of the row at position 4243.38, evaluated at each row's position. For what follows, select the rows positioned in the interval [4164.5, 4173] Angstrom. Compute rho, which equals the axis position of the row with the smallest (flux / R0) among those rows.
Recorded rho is 4172.65 Angstrom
